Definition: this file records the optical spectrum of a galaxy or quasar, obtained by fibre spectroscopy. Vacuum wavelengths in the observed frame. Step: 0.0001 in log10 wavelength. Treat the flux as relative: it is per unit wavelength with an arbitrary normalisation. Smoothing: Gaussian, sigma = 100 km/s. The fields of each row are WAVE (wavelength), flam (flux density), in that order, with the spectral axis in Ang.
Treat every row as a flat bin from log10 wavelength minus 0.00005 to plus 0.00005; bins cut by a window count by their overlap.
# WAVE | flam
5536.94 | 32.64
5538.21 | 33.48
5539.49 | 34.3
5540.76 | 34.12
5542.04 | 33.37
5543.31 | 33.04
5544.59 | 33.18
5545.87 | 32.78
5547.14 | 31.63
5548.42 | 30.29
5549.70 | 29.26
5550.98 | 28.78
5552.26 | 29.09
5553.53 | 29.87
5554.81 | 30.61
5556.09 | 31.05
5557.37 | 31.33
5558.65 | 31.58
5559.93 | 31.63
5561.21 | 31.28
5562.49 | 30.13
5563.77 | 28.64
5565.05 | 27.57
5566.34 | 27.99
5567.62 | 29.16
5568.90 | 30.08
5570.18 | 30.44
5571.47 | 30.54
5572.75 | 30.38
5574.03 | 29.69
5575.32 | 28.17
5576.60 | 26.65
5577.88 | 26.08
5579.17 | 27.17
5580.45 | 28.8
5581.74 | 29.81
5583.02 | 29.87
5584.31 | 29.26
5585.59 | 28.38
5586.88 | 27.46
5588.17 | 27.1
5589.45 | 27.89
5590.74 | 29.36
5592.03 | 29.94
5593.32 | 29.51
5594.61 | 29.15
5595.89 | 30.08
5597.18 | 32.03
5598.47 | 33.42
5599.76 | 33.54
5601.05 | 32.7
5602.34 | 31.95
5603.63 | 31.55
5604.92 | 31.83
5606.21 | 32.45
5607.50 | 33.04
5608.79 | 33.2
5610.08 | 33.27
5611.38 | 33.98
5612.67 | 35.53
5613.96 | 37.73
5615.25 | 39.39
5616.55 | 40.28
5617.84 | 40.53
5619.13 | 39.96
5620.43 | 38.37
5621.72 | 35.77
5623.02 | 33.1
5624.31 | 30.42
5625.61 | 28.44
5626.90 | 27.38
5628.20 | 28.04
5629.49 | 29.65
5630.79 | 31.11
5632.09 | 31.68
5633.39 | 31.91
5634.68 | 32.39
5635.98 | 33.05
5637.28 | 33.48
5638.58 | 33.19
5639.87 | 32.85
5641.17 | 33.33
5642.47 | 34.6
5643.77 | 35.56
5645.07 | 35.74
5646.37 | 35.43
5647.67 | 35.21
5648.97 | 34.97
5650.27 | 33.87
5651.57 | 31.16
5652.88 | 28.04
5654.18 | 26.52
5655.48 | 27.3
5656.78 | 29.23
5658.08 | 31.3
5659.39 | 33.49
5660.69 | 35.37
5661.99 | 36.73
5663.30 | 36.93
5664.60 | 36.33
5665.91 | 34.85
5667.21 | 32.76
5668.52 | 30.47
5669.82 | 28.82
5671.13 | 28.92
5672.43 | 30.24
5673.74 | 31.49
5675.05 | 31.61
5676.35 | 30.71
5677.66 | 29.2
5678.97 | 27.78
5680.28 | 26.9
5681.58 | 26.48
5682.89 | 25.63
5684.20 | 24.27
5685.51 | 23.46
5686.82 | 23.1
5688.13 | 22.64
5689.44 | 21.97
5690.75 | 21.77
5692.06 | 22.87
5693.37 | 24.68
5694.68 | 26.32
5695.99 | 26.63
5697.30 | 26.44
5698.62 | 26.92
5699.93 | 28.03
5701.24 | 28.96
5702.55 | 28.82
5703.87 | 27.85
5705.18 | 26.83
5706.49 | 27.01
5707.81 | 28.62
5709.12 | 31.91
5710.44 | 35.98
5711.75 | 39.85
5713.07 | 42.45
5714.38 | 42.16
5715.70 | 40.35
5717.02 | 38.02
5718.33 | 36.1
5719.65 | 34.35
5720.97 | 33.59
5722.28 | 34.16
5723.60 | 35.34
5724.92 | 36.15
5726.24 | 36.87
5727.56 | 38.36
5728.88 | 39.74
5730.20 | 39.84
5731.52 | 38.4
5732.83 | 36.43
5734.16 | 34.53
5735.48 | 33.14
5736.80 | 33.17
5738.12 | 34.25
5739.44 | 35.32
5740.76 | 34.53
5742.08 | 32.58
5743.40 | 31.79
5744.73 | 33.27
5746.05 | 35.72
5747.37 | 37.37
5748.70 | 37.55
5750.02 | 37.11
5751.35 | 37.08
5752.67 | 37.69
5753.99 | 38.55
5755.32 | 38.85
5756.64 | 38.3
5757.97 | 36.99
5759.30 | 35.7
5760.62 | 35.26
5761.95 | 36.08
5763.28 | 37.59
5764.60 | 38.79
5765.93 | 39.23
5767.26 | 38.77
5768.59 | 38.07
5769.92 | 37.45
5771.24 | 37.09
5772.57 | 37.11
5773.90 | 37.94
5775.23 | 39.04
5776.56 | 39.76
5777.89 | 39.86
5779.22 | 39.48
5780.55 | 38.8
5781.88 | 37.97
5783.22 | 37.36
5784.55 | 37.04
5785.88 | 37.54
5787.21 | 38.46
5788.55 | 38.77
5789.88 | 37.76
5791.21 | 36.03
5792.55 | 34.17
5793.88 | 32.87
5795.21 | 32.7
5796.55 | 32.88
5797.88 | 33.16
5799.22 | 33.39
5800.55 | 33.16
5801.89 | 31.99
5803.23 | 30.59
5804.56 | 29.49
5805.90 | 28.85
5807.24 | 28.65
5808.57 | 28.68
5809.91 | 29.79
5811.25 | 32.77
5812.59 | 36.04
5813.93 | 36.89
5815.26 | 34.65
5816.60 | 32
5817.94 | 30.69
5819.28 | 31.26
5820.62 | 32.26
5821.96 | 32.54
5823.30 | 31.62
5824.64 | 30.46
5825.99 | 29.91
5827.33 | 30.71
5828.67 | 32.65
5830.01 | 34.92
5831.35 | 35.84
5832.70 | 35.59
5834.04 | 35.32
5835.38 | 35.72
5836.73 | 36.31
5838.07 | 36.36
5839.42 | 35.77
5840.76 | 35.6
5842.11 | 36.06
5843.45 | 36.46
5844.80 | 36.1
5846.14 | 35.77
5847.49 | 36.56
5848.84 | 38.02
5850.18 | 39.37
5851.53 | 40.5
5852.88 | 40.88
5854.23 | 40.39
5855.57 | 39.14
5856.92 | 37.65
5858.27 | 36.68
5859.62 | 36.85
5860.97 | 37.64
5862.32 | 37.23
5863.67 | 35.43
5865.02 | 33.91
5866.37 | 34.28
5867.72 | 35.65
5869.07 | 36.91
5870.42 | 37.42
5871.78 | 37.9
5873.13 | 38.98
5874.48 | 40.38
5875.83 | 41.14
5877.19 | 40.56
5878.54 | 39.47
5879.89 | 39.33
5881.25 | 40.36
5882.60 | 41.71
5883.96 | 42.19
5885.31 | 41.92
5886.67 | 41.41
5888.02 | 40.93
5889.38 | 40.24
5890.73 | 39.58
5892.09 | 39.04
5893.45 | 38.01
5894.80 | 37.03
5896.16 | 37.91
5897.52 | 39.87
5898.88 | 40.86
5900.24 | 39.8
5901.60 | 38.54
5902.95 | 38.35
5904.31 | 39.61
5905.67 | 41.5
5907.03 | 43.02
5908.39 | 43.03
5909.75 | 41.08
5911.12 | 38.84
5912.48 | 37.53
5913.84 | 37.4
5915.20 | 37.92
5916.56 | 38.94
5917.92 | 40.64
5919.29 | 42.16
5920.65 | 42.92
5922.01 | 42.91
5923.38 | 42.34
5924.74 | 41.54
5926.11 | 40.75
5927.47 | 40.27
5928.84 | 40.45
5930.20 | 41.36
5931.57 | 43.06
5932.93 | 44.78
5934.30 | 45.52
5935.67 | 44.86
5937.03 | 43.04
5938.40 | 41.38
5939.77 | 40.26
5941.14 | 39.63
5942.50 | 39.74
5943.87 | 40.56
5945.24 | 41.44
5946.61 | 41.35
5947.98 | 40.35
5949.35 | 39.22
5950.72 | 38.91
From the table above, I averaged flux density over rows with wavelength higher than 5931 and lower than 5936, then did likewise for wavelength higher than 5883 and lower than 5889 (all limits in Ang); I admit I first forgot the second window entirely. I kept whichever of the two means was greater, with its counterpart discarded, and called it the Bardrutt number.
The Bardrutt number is 44.6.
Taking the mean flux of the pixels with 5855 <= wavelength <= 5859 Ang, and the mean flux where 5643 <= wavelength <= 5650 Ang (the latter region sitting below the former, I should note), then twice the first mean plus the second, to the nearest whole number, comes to 111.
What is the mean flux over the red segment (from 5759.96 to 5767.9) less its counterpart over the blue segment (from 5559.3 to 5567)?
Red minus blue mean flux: 8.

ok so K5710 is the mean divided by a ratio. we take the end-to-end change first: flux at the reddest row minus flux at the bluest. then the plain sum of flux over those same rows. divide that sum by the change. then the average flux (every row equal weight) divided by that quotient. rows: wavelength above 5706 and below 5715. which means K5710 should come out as 2.2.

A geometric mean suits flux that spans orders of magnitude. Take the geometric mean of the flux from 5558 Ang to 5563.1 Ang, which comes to 31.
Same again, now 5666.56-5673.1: 30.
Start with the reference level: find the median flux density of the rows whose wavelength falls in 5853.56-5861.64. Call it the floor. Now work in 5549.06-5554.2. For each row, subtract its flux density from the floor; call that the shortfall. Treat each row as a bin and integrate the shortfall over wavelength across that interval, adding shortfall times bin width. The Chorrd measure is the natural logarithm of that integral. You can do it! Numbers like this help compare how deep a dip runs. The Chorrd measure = 3.76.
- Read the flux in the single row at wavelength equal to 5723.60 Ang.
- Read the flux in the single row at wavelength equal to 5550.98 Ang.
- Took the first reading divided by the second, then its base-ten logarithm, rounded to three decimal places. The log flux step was 0.089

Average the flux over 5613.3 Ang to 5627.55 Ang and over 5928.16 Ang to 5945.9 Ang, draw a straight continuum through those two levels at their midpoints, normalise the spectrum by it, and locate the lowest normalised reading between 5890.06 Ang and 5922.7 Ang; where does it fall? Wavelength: 5894.80 Ang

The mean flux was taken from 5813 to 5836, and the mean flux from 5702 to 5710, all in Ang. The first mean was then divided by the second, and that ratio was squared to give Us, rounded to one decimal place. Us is 1.3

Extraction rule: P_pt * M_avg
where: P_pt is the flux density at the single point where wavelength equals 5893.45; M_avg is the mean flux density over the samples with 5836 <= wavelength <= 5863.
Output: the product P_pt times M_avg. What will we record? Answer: 1424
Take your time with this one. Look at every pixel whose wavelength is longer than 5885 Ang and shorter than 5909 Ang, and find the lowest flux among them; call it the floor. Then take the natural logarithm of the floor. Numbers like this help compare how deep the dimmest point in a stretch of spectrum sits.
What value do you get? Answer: 3.61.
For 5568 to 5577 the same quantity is 3.28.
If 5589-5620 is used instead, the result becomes 3.33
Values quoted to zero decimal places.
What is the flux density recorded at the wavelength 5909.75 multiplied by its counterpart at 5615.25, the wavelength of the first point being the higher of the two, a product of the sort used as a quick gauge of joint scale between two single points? 1618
